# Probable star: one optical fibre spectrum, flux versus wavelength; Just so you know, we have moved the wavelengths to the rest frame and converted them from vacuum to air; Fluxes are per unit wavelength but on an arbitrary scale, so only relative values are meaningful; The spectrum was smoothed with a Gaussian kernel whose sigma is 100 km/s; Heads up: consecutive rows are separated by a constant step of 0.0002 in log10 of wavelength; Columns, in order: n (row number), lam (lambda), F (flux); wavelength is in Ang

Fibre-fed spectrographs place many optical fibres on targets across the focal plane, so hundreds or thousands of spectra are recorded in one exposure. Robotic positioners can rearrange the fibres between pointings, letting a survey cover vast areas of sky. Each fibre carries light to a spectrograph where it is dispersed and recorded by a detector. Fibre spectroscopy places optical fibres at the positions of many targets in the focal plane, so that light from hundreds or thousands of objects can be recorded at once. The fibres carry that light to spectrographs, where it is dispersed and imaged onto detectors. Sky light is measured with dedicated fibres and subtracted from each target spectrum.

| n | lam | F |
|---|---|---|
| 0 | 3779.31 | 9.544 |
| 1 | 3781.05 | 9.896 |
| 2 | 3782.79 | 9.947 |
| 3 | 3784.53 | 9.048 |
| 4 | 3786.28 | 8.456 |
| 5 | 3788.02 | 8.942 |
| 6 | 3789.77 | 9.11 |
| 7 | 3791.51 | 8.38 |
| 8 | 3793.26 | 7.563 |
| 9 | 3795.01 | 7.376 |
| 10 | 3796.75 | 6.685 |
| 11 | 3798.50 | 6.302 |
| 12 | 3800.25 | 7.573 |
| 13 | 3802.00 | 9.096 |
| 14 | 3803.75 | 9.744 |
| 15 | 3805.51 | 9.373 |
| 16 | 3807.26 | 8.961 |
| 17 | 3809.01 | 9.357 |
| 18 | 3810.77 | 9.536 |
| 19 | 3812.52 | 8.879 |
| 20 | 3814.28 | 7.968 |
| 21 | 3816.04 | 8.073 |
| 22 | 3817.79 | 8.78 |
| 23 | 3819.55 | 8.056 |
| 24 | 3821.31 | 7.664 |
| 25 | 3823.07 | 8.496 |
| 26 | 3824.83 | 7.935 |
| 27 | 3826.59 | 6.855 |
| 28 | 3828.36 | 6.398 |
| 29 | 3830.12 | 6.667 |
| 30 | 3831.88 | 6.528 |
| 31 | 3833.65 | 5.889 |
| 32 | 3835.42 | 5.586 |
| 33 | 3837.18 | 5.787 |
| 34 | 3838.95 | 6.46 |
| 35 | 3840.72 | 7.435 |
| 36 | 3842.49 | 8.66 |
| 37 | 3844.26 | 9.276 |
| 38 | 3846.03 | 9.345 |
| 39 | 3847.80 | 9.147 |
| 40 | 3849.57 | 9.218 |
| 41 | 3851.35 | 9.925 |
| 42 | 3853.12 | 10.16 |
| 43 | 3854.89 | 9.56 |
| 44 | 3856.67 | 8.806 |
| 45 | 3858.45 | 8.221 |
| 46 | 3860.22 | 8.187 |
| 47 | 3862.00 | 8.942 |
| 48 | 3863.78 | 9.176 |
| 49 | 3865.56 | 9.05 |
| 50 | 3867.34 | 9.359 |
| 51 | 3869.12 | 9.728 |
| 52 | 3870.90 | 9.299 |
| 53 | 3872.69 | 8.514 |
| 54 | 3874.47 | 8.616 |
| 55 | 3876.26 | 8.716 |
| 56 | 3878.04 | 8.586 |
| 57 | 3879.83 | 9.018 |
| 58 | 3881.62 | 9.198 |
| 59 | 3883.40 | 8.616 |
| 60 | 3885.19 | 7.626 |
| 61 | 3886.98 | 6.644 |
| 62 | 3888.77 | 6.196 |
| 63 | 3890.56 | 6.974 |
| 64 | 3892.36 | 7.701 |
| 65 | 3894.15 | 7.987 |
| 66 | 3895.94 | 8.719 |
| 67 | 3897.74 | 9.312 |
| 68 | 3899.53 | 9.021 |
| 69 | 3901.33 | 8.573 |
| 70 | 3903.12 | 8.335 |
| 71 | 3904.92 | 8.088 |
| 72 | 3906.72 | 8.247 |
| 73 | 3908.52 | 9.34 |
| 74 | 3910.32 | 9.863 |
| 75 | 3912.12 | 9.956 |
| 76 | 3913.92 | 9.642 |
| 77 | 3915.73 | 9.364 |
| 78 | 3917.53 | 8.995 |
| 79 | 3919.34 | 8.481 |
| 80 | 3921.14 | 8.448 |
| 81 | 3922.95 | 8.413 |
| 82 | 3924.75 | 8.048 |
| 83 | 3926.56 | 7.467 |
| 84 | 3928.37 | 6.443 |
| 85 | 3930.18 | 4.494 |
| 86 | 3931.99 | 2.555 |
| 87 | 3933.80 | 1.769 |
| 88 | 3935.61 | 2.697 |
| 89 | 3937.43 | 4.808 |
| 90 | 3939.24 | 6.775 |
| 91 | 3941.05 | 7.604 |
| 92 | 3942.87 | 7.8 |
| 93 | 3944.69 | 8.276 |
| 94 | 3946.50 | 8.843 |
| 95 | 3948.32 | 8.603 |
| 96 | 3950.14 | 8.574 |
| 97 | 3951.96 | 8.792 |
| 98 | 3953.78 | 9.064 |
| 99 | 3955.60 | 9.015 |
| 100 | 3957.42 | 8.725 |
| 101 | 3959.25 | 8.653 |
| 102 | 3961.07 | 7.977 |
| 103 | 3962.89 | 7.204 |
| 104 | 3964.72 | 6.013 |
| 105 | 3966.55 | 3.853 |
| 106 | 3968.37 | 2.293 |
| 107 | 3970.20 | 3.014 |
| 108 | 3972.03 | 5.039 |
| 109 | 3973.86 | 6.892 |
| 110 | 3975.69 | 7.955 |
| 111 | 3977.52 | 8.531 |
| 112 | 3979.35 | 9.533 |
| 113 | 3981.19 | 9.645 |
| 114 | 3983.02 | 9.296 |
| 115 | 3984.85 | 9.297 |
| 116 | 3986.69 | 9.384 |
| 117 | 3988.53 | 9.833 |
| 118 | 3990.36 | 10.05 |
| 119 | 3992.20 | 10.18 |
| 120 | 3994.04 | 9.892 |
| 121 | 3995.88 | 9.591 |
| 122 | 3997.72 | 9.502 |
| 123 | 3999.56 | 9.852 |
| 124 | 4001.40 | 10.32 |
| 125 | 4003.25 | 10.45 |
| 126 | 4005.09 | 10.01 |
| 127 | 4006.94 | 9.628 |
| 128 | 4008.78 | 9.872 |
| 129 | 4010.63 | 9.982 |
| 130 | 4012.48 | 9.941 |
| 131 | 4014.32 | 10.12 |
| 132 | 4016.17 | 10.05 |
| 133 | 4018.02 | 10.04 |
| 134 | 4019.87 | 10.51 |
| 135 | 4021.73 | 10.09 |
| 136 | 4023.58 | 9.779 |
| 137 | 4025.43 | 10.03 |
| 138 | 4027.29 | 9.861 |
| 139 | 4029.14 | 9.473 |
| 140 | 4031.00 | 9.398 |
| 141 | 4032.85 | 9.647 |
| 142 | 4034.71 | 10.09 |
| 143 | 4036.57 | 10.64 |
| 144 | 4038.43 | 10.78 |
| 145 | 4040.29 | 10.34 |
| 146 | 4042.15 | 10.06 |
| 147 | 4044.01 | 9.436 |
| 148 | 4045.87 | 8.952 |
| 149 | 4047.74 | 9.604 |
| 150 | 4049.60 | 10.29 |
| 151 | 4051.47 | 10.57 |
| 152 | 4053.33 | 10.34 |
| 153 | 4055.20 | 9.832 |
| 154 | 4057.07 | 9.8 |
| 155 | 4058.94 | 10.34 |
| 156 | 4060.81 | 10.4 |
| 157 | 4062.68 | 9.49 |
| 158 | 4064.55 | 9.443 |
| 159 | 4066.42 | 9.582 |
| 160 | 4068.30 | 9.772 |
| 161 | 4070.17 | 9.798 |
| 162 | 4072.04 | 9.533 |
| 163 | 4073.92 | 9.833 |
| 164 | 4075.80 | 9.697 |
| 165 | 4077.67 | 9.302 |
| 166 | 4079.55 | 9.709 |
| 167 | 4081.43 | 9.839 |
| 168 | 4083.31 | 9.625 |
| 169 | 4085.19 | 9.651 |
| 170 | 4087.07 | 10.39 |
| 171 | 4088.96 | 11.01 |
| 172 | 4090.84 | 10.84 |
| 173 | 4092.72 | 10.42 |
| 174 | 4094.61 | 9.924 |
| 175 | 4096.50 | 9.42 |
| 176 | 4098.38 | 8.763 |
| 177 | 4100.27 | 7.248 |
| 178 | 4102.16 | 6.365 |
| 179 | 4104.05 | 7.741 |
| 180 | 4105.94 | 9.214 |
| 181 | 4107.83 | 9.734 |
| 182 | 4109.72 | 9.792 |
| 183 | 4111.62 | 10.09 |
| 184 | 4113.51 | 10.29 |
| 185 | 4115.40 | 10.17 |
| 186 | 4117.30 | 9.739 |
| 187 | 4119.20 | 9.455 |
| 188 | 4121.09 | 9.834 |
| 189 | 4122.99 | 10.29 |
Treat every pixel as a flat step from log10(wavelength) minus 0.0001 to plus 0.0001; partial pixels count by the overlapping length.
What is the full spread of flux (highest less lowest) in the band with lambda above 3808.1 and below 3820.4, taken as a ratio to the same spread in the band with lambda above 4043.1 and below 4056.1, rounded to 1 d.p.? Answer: 1.0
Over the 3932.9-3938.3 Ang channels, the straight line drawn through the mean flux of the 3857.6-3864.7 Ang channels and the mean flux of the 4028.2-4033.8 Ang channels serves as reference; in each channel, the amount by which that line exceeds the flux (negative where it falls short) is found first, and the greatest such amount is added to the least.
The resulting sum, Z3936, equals 11.5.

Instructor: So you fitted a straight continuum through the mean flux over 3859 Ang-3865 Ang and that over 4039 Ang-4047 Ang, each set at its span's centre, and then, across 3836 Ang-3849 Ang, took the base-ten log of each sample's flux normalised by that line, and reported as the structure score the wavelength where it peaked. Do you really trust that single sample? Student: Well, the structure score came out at 3846.03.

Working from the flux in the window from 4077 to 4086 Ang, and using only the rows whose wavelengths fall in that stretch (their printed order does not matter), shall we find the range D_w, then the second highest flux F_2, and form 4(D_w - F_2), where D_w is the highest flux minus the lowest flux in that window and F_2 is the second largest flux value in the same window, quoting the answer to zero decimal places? -37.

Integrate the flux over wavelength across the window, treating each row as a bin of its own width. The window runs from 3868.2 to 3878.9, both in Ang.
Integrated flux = 95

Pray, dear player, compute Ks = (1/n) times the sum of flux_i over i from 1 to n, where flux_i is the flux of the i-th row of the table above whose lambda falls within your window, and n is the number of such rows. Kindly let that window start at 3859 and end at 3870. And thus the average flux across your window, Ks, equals 9.1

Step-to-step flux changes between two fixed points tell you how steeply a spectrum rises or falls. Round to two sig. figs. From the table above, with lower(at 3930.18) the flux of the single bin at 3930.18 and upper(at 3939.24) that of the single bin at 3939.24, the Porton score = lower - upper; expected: -2.3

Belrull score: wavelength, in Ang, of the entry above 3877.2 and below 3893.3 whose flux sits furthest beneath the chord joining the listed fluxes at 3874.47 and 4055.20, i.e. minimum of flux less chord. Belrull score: 3888.77 Ang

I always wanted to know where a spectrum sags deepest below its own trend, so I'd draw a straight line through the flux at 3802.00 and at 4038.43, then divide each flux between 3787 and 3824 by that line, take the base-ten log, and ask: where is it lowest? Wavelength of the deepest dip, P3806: 3798.50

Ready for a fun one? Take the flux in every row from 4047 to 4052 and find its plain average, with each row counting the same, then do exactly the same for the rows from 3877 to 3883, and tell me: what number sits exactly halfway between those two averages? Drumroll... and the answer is 9.5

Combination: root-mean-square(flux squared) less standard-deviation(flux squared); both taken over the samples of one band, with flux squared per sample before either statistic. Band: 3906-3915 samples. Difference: 78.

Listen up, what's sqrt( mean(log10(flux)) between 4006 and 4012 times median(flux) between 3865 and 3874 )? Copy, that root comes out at 3.04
